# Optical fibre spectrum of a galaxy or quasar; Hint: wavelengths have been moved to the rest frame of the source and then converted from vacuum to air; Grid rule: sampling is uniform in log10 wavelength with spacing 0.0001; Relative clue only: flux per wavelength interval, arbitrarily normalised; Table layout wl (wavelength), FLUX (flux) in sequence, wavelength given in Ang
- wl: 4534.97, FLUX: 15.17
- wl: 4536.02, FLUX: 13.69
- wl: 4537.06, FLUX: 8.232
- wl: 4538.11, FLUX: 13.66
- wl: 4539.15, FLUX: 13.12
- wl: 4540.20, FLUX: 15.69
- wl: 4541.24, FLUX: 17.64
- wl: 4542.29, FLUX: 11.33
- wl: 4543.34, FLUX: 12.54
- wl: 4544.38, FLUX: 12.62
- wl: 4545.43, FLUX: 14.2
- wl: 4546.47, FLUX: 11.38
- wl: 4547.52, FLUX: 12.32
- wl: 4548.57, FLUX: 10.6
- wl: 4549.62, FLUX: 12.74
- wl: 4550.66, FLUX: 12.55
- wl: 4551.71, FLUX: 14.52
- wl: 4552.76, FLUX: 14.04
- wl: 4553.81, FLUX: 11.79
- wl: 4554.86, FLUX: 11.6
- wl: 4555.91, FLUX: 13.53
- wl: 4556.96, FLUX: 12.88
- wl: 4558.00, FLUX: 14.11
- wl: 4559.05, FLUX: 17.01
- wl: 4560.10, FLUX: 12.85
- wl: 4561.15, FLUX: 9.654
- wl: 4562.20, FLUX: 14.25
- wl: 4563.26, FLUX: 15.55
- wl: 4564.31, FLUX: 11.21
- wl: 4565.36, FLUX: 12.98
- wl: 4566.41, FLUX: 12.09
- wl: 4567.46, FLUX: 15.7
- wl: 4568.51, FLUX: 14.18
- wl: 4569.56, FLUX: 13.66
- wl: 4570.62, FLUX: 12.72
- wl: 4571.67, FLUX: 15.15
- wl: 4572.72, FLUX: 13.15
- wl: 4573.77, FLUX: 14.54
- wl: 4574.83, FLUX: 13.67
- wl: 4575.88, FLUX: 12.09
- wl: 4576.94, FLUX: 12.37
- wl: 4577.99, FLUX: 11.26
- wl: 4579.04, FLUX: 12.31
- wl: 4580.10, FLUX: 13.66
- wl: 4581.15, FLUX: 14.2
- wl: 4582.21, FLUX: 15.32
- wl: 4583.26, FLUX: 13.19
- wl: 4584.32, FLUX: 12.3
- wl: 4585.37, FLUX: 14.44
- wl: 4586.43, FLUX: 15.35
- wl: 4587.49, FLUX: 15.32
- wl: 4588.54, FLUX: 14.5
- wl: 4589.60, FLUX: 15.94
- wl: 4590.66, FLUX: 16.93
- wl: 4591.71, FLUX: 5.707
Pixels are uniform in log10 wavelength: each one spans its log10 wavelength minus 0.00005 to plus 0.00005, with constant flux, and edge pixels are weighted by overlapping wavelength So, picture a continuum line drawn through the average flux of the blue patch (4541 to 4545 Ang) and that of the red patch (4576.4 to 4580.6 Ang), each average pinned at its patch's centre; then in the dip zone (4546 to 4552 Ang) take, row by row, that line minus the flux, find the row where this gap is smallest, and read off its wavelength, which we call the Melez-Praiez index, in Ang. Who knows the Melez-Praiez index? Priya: 4551.71 Ang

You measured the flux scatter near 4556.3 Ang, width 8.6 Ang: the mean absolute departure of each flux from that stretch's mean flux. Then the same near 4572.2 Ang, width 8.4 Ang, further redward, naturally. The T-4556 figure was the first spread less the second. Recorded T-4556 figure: 0.5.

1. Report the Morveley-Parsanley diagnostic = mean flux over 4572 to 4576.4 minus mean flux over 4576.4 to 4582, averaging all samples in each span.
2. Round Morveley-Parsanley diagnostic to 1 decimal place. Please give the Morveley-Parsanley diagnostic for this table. 0.6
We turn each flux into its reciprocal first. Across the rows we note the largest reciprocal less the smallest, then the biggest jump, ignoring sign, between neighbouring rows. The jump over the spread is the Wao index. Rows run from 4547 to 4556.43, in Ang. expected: 0.62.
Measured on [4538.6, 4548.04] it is 1.00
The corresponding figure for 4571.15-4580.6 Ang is 0.44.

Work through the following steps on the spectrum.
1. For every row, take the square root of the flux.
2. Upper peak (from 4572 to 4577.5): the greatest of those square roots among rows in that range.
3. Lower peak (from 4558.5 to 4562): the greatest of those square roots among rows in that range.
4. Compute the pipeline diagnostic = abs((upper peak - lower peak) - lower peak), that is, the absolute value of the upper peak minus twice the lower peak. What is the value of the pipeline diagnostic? 4.44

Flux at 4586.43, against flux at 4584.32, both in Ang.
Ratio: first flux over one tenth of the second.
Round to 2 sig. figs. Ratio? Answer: 12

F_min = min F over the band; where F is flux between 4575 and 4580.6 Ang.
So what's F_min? 11.26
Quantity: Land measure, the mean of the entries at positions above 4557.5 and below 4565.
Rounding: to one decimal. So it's 13.5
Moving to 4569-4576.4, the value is 13.6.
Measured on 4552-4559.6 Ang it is 13.6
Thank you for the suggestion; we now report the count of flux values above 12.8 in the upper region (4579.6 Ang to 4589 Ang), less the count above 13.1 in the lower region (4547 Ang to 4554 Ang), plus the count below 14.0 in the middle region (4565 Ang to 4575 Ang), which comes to 12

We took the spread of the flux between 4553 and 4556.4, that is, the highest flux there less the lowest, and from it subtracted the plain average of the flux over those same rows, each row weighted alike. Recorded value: -10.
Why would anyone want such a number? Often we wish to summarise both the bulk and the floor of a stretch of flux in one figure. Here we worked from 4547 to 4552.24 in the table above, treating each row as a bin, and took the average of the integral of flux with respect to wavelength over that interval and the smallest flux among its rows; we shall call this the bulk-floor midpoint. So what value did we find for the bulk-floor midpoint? 38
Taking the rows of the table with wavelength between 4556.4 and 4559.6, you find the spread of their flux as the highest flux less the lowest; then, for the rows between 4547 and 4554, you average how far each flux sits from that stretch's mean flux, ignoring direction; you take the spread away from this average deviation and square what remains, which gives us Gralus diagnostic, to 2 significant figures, 10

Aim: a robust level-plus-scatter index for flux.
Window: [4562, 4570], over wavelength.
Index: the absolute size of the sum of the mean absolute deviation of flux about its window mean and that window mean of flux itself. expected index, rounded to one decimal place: 14.9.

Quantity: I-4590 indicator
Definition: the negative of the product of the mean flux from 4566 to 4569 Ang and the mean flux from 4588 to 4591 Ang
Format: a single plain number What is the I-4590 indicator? -221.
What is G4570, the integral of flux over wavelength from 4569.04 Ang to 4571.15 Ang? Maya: 28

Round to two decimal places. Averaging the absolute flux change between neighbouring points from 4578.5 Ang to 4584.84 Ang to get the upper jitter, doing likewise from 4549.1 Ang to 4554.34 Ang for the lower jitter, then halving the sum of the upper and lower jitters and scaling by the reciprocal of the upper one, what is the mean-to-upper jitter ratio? 1.01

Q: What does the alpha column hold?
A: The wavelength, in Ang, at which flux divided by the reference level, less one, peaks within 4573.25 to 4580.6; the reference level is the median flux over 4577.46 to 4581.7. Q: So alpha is 4573.77 Ang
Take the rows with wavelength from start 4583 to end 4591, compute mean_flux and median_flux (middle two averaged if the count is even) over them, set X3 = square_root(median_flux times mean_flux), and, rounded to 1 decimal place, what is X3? 14.8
